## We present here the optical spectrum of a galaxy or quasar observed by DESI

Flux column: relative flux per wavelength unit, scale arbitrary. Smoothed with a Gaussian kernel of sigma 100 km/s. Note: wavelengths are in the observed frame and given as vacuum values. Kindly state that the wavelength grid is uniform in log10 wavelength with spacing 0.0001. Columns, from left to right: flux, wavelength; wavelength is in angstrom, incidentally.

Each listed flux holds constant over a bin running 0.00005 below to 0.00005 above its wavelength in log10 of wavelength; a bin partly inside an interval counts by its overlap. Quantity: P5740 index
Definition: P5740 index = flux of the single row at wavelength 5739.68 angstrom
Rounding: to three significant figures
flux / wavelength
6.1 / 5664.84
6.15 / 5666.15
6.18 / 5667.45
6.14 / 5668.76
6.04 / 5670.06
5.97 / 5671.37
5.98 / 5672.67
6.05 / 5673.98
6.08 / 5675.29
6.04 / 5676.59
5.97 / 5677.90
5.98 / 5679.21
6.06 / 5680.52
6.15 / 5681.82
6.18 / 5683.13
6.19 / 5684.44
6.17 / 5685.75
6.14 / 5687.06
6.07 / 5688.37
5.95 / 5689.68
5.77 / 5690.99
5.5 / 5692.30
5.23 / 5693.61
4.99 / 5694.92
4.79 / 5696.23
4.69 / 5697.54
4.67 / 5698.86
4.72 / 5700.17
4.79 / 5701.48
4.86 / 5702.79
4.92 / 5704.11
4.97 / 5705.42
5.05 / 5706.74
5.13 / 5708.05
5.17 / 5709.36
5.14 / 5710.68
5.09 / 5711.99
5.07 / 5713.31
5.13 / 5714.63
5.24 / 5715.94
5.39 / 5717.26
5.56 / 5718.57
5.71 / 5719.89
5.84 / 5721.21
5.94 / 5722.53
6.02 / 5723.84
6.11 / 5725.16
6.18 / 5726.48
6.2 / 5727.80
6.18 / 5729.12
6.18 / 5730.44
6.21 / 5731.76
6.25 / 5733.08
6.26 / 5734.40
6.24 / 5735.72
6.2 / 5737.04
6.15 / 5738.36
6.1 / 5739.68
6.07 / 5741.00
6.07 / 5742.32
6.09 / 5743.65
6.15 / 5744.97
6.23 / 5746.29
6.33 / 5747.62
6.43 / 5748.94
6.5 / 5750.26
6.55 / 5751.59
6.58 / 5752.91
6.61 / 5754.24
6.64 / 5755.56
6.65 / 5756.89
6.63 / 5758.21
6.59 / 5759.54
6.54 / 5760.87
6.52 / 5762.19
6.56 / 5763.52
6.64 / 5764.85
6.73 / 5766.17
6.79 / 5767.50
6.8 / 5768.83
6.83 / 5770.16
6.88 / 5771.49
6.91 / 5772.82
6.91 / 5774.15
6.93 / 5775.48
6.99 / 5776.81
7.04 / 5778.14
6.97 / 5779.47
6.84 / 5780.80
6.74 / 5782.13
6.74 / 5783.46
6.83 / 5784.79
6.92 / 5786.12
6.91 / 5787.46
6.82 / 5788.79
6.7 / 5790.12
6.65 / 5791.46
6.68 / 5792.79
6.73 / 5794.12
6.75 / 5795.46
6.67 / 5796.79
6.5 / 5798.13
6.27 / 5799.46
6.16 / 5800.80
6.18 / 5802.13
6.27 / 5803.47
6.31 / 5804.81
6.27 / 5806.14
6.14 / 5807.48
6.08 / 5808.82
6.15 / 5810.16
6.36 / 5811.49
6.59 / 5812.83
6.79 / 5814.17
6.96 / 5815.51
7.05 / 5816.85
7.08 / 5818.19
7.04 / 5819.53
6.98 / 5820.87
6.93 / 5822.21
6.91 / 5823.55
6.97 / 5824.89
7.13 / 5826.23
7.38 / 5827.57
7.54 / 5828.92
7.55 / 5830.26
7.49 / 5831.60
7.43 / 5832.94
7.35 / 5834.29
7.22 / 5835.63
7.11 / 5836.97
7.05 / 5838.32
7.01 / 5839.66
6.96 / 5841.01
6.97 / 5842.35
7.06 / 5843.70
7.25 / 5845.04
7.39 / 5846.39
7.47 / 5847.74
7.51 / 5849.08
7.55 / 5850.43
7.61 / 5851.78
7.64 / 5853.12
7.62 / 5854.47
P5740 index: 6.10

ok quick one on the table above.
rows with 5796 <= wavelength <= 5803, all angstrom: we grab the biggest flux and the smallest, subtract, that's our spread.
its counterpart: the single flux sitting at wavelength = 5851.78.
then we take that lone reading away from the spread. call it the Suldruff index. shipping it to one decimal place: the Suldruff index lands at -7.1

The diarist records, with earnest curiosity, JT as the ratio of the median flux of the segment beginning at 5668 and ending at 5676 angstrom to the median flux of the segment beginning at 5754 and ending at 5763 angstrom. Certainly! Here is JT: 0.91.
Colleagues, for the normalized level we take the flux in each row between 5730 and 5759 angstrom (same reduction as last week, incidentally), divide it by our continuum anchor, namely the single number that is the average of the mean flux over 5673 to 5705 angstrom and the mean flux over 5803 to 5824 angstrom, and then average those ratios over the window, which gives 1.04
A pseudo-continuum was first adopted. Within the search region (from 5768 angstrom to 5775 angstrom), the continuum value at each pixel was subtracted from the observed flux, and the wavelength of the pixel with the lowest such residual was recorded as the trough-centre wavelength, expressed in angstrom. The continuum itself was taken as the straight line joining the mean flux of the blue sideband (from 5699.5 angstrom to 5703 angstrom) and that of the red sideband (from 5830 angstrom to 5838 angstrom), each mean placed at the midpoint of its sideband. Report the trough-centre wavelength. 5768.83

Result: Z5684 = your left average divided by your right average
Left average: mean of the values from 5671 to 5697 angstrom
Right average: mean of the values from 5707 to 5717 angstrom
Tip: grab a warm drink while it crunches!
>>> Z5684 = 1.14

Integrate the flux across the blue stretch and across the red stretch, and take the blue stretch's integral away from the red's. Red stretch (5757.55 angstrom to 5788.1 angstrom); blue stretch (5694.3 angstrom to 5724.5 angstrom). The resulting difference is 51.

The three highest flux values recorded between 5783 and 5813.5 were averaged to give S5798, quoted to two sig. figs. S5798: 6.9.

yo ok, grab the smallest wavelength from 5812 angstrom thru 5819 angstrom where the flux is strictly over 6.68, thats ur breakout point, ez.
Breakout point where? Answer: 5814.17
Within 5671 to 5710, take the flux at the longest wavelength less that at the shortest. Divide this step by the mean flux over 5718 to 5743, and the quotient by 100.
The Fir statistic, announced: -0.0013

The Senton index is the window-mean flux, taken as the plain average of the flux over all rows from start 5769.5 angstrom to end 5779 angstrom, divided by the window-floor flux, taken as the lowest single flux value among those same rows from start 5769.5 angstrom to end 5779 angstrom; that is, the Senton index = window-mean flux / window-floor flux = 1.01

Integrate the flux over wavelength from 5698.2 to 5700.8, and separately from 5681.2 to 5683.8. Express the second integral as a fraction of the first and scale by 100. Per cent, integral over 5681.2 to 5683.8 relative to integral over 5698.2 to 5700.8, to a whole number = 131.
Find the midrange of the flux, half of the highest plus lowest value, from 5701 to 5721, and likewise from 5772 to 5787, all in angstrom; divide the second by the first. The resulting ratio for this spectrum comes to 1.31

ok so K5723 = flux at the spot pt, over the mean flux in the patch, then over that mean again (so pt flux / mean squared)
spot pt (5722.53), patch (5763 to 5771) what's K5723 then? 0.131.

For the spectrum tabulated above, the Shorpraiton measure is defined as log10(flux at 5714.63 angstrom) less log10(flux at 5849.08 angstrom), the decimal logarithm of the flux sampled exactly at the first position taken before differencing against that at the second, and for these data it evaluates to -0.17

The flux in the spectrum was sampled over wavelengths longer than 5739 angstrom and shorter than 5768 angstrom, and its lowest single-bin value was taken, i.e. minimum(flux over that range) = 6.07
